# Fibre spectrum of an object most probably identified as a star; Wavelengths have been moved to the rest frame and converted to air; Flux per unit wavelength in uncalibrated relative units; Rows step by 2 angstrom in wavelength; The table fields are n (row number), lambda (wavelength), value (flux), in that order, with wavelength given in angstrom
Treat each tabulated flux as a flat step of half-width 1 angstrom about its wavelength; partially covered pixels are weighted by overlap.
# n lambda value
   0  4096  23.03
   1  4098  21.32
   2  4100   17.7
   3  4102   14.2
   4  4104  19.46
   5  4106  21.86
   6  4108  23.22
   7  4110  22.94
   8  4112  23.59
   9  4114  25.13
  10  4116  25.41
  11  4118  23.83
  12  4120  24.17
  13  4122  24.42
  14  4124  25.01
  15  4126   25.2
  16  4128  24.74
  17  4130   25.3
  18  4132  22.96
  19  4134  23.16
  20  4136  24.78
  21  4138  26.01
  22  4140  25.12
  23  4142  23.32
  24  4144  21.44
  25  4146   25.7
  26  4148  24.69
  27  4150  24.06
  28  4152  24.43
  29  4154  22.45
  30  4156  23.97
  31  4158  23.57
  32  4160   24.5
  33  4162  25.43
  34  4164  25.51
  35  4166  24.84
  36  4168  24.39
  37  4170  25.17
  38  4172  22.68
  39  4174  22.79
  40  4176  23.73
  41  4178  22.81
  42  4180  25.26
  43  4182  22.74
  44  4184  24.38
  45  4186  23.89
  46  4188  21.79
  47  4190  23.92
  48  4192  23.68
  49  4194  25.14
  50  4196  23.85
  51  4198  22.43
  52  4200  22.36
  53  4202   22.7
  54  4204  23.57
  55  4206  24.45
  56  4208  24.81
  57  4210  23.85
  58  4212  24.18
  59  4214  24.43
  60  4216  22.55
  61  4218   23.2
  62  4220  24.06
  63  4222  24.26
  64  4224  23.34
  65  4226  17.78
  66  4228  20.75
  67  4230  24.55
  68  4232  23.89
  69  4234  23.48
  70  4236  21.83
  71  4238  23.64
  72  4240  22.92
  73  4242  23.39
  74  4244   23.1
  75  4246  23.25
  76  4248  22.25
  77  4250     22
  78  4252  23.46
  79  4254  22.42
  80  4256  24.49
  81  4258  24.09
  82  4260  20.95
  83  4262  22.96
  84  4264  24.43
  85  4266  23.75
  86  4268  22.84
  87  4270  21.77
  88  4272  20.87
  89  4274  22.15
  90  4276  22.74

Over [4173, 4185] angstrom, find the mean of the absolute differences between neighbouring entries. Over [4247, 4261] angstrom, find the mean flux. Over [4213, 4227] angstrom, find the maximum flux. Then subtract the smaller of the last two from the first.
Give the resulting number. -21.1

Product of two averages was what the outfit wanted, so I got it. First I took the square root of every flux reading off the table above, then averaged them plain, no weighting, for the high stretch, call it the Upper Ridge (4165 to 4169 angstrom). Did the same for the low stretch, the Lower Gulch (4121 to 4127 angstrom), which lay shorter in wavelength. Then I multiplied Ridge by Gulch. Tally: 24.7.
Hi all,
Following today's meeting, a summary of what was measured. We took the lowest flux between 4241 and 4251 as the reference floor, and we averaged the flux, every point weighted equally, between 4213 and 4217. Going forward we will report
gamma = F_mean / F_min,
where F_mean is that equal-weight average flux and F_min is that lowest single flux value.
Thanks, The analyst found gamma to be 1.07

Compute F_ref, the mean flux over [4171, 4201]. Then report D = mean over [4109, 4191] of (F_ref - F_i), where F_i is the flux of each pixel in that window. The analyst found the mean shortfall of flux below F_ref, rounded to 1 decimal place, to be -0.7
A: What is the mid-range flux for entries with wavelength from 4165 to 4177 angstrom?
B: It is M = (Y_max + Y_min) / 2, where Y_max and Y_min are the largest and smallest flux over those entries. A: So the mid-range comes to 23.9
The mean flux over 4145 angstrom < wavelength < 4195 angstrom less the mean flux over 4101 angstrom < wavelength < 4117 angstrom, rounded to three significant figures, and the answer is 2.08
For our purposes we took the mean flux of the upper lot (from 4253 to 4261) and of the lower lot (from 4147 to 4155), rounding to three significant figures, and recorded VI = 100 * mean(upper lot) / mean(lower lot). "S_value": 96.2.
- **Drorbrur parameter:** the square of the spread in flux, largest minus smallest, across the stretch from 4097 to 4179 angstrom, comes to 139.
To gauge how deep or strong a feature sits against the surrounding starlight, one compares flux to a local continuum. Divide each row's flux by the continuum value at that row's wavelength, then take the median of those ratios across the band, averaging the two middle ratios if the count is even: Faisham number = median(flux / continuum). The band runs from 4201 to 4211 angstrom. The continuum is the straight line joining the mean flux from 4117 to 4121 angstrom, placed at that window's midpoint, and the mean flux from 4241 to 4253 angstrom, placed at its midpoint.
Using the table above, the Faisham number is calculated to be 1.027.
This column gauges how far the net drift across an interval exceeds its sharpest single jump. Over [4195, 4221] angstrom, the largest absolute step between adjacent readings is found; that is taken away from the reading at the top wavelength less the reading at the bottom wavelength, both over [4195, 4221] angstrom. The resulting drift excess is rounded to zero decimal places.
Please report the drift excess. -2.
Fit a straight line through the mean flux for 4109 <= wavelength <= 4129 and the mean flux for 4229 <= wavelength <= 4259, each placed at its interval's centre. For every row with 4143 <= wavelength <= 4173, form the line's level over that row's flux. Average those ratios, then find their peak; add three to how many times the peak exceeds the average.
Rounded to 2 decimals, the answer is 4.13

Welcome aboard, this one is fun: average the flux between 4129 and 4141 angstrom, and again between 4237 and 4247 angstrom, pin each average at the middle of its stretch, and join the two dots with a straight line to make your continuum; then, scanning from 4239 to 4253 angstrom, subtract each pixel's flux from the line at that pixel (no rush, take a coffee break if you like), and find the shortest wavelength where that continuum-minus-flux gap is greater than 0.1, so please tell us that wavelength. 4240 angstrom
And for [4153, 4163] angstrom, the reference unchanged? 4154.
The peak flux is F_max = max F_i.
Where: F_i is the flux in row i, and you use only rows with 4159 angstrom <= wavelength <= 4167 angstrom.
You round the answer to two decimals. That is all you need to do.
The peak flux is 25.51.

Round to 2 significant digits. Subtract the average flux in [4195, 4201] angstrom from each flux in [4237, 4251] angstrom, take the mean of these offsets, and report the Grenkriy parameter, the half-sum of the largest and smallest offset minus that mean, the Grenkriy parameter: -0.12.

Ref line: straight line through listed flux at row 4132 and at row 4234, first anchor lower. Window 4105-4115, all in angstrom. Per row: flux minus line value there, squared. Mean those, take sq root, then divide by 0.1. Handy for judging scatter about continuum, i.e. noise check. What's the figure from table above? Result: 12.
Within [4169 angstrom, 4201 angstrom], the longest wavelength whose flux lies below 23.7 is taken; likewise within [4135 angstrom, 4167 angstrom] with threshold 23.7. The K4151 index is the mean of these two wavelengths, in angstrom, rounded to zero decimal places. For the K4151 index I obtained 4179 angstrom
